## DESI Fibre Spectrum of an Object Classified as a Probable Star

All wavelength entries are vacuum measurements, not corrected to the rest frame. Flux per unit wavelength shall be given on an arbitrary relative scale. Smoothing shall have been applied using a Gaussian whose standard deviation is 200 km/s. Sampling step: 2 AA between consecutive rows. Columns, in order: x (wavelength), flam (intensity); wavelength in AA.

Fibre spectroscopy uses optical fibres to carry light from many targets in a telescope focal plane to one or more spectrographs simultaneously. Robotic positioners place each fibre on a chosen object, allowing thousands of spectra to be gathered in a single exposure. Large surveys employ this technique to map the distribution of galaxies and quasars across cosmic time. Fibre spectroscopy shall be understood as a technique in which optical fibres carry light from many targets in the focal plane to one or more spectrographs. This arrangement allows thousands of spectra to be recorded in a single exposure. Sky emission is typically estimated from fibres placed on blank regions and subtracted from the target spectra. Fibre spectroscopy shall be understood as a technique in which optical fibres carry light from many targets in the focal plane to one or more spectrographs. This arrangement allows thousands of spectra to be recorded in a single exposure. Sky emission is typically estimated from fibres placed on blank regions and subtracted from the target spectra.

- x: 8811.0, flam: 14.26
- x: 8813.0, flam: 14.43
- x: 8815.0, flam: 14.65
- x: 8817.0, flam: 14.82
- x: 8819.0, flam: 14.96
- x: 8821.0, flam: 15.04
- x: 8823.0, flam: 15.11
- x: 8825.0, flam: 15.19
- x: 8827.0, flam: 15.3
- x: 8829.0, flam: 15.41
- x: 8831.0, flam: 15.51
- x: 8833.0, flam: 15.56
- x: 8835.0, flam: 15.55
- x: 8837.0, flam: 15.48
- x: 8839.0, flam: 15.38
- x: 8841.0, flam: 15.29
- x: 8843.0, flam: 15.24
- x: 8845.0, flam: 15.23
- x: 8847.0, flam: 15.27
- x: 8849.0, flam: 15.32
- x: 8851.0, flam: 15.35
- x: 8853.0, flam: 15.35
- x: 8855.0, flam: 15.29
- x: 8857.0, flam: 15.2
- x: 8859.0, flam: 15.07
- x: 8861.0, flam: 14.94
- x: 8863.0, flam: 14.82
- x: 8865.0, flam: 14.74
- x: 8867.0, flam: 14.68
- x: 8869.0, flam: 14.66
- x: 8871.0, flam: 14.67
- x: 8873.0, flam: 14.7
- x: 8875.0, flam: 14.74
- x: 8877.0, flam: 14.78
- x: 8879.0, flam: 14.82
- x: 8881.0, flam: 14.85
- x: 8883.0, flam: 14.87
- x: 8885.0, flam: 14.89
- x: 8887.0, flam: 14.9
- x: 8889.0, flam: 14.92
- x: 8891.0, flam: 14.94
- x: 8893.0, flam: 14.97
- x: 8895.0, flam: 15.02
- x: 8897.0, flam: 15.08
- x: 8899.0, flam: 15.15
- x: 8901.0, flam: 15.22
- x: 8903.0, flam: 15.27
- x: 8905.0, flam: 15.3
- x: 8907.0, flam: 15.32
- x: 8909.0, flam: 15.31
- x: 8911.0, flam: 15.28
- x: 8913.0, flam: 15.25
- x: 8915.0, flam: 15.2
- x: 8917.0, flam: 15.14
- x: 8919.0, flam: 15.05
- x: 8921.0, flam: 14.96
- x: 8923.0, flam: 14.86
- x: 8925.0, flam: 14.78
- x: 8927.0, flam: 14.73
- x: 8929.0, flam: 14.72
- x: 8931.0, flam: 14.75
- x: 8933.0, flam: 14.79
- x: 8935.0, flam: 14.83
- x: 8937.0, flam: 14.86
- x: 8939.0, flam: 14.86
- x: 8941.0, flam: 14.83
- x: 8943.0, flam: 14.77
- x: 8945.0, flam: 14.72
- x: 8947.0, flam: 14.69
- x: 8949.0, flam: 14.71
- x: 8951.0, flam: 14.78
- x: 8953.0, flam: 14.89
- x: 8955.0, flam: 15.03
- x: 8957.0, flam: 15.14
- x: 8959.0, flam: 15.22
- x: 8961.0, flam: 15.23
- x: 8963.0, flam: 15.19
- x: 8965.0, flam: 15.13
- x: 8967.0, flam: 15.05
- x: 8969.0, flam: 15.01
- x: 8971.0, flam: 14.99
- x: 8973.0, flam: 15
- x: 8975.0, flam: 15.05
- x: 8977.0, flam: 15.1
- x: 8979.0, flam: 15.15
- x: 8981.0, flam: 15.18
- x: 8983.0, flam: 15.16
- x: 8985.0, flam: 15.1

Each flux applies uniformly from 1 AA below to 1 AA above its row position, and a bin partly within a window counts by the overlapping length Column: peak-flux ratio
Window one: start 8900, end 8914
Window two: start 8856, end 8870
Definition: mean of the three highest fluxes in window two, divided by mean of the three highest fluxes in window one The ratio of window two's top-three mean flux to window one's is 0.98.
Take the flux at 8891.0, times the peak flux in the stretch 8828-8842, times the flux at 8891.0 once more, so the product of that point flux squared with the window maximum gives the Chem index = 3473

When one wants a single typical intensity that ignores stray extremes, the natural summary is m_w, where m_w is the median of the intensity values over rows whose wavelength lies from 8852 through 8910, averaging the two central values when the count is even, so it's 14.9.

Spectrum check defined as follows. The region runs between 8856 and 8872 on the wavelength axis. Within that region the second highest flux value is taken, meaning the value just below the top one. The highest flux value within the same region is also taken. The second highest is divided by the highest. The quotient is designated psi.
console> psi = 0.991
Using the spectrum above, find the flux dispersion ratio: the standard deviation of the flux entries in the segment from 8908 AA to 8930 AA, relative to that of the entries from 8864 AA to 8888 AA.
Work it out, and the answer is 2.5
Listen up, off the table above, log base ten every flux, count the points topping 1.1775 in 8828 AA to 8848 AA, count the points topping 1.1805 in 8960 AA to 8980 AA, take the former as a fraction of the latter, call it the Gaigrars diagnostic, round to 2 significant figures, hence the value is 5.0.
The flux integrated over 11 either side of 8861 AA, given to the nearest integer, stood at 330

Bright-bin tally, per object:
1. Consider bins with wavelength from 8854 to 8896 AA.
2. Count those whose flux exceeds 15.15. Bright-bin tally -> 2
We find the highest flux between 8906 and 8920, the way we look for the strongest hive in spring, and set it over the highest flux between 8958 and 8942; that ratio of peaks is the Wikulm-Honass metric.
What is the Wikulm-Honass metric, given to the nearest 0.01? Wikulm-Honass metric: 1.01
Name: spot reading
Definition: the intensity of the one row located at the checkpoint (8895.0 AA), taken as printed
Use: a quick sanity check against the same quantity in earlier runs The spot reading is 15.02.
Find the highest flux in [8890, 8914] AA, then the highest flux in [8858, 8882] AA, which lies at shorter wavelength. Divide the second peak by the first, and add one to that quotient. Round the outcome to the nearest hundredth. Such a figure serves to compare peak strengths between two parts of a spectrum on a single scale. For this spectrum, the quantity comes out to 1.98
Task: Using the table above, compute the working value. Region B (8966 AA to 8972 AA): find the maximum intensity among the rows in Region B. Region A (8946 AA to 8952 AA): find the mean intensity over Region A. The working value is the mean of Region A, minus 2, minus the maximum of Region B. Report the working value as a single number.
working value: -2.32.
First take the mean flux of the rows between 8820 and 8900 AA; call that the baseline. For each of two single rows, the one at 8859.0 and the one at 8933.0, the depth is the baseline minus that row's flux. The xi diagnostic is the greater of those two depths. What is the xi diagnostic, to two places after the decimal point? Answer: 0.29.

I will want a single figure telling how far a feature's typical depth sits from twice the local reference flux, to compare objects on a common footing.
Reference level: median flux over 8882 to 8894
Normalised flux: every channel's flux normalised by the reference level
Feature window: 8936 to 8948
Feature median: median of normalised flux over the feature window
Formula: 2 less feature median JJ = 1.01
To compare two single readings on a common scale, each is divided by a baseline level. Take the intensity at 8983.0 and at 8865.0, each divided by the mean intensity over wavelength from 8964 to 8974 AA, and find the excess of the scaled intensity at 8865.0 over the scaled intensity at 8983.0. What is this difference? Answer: -0.028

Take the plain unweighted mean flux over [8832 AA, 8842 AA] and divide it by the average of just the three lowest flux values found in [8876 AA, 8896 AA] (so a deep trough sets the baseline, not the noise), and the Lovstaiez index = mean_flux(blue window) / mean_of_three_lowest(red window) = 1.04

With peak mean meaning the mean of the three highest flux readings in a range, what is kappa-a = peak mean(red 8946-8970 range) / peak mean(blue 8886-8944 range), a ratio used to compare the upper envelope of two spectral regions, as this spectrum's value 0.99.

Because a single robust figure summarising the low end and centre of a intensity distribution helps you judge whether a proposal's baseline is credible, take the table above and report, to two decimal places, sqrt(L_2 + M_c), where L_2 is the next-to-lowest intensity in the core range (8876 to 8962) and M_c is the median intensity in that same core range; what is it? 5.44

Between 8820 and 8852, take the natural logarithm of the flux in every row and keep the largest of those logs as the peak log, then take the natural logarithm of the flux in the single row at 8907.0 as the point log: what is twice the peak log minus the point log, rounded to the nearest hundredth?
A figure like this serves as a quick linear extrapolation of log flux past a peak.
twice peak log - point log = 2.76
